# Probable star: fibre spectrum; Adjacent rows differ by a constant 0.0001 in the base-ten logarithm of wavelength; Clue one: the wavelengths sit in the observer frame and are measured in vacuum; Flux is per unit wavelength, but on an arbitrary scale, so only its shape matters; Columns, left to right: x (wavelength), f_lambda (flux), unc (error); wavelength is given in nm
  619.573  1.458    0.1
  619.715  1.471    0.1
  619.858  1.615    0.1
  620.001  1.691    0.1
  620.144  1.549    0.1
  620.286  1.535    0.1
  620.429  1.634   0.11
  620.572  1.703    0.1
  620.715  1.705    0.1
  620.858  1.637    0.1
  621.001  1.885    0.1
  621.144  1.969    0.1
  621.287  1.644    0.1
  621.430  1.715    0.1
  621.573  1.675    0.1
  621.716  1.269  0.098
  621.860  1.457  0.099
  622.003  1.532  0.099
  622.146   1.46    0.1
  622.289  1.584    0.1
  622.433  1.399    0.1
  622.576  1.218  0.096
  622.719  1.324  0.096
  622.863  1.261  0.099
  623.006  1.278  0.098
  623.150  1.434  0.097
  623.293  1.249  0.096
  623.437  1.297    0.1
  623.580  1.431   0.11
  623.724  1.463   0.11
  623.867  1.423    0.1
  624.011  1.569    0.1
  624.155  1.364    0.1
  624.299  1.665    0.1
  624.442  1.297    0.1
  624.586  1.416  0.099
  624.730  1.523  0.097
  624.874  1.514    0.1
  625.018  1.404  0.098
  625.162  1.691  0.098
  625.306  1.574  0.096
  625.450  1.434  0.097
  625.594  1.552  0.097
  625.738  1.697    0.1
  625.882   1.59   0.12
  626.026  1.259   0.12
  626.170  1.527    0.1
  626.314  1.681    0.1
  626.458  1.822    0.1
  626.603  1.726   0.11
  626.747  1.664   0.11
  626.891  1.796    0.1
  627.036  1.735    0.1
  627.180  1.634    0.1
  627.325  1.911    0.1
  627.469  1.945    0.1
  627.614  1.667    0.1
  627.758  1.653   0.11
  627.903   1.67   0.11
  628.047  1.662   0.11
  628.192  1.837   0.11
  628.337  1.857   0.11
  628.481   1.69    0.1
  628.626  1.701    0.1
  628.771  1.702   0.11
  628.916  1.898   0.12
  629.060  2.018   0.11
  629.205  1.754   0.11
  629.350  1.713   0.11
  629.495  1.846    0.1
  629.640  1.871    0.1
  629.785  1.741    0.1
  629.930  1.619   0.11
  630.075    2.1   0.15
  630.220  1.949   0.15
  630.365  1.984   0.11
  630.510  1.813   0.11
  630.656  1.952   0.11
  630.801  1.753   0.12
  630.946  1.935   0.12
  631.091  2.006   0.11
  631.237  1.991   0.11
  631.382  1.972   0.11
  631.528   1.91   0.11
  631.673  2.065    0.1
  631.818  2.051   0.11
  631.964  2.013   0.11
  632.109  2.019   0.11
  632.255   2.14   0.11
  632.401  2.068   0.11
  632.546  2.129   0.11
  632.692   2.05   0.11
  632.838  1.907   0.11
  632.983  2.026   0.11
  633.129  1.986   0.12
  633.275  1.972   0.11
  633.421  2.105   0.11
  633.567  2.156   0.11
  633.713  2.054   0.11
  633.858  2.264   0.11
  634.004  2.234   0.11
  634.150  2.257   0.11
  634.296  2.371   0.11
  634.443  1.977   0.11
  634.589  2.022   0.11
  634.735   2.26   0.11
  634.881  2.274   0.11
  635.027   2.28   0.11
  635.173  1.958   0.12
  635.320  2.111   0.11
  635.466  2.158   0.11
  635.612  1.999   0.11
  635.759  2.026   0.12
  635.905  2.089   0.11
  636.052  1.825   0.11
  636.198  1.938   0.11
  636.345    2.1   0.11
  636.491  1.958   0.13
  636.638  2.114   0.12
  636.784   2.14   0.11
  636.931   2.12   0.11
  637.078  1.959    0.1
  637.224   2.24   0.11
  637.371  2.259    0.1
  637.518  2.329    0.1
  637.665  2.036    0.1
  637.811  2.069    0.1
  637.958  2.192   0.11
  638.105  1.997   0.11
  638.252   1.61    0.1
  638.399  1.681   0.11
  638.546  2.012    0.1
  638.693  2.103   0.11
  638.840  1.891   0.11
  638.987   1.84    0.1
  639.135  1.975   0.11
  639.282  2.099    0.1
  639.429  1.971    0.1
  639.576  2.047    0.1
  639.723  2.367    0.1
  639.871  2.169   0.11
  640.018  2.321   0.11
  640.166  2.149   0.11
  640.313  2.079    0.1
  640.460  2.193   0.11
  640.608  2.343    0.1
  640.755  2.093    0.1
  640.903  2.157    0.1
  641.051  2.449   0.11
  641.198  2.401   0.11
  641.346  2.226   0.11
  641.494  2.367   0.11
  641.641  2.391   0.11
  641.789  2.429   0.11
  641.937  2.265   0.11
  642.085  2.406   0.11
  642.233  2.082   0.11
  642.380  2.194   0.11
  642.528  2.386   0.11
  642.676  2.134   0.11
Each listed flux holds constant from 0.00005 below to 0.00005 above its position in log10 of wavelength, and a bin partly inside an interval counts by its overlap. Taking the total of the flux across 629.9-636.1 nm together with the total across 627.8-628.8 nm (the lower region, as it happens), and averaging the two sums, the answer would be 50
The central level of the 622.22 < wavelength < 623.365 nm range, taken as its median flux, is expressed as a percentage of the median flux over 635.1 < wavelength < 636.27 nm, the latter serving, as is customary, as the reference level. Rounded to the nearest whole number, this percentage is 65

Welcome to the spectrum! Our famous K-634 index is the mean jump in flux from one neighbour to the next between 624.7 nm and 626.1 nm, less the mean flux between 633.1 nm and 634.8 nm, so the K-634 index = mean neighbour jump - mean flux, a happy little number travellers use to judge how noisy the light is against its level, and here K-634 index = -1.99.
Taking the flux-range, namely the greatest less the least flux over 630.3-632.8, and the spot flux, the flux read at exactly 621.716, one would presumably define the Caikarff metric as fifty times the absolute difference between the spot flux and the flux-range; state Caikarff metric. 44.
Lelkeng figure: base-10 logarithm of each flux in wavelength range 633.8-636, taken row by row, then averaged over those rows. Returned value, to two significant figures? 0.33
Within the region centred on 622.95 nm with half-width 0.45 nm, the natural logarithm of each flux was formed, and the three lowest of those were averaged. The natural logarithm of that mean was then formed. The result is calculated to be -1.53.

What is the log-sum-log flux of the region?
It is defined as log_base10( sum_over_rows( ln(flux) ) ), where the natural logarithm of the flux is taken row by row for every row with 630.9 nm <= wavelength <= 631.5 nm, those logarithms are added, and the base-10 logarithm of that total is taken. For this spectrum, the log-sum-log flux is 0.44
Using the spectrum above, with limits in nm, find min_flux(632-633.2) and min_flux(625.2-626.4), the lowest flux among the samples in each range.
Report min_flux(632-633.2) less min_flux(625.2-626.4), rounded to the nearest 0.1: 0.6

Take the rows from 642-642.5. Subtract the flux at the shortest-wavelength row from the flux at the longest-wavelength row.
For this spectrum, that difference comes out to -0.21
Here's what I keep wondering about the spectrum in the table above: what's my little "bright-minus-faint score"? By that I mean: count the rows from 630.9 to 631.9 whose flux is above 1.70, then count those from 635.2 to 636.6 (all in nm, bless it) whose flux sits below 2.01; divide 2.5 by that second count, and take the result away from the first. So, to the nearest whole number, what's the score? 6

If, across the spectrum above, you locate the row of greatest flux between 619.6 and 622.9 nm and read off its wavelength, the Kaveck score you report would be 621.144 nm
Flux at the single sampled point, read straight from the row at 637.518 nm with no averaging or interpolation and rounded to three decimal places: 2.329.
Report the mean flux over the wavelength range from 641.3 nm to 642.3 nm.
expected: 2.3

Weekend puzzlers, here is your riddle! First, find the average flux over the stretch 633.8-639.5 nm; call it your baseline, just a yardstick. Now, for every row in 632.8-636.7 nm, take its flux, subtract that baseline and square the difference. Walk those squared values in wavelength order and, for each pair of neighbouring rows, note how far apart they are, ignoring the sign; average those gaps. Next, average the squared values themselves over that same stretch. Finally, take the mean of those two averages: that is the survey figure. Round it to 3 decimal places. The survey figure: 0.019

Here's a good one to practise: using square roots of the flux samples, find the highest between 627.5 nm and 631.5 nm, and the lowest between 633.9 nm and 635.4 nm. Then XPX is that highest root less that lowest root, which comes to 0.05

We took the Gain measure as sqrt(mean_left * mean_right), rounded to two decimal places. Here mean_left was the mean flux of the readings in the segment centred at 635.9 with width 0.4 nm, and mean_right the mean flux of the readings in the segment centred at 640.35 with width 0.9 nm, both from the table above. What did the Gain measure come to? 2.09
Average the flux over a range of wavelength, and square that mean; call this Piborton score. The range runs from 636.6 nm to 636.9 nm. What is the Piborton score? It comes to 4.5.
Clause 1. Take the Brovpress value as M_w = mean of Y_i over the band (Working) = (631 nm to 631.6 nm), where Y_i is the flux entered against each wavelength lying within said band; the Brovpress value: 1.97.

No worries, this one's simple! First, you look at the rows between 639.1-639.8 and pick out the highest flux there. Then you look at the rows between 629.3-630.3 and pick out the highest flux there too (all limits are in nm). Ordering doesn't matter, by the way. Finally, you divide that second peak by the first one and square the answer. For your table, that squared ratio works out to 0.79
